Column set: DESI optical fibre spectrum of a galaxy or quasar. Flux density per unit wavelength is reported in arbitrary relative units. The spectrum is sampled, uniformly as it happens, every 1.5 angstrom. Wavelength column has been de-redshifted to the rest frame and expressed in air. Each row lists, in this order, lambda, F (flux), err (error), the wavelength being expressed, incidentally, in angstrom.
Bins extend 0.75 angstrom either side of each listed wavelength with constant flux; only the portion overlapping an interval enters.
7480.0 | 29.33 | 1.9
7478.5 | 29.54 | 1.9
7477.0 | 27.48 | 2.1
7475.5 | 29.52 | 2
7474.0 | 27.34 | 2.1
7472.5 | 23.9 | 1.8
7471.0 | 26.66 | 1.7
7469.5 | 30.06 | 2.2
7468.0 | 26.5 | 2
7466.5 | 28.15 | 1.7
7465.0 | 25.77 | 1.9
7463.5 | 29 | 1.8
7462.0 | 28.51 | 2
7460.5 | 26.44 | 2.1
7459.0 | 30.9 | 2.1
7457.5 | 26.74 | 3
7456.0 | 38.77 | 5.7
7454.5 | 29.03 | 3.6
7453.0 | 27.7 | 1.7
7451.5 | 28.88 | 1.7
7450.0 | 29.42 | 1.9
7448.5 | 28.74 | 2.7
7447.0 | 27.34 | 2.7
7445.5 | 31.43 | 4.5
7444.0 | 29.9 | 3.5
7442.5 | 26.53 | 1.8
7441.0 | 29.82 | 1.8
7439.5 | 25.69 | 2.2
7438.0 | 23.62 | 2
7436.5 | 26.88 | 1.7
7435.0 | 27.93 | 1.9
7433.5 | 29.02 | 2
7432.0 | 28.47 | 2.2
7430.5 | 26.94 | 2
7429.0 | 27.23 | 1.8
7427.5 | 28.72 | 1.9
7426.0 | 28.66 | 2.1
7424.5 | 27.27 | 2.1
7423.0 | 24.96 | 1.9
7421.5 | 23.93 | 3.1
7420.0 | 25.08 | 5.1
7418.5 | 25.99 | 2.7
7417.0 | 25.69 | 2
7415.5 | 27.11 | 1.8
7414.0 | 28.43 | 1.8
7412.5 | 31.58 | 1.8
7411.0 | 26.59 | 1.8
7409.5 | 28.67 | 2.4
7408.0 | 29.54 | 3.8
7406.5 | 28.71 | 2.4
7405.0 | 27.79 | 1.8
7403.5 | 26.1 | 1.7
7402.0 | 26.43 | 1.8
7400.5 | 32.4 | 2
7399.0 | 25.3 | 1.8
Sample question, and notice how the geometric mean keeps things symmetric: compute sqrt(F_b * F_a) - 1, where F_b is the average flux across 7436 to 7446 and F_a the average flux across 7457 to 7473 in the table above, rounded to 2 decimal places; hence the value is 26.60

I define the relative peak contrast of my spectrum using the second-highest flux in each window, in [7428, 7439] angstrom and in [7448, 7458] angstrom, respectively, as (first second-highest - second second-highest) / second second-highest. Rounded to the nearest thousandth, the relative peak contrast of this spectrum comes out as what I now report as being -0.032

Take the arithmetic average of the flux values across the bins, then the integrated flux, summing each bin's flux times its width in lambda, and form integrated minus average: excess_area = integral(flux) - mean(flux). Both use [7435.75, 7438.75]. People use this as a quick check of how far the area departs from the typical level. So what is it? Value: 50.5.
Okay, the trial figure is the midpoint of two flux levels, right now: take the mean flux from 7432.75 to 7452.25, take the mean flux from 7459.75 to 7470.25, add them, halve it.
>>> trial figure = 27.9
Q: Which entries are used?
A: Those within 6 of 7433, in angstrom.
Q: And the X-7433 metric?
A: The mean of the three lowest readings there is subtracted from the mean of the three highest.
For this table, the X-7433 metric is 2.9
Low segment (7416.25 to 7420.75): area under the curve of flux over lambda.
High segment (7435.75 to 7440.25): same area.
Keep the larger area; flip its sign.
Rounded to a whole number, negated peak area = -115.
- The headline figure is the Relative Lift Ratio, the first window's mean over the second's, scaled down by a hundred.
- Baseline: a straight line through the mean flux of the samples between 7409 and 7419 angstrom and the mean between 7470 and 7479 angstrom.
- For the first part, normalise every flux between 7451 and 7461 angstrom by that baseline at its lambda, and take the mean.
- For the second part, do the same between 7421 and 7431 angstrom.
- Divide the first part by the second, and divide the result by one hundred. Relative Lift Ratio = 0.0112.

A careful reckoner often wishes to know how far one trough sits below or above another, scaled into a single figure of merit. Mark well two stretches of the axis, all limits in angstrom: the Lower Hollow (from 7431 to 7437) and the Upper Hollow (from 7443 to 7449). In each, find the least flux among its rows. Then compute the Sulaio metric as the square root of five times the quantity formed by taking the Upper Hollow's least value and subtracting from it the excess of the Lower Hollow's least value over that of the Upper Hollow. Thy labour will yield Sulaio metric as 11.8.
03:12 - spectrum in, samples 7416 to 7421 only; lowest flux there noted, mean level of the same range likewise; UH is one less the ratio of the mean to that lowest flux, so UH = -0.02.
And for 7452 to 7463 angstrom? -0.12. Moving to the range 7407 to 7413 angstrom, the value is -0.09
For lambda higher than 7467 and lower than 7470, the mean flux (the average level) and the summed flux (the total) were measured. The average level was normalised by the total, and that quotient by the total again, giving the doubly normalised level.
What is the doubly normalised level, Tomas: 0.0088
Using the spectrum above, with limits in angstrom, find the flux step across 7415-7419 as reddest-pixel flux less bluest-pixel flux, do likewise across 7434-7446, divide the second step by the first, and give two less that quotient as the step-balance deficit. 5.1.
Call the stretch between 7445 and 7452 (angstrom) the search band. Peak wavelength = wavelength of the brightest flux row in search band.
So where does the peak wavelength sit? 7445.5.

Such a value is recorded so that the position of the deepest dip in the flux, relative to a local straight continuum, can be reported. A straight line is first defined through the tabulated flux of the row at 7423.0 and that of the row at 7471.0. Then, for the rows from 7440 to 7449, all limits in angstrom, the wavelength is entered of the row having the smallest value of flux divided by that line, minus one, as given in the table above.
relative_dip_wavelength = 7442.5 angstrom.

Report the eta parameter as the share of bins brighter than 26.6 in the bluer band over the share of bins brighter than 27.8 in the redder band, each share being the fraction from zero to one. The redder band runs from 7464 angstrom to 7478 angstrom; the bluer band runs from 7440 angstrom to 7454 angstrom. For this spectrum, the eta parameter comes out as 2.67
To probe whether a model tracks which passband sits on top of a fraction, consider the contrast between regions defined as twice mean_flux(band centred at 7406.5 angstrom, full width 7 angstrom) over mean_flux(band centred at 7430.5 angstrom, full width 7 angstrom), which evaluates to 2.01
